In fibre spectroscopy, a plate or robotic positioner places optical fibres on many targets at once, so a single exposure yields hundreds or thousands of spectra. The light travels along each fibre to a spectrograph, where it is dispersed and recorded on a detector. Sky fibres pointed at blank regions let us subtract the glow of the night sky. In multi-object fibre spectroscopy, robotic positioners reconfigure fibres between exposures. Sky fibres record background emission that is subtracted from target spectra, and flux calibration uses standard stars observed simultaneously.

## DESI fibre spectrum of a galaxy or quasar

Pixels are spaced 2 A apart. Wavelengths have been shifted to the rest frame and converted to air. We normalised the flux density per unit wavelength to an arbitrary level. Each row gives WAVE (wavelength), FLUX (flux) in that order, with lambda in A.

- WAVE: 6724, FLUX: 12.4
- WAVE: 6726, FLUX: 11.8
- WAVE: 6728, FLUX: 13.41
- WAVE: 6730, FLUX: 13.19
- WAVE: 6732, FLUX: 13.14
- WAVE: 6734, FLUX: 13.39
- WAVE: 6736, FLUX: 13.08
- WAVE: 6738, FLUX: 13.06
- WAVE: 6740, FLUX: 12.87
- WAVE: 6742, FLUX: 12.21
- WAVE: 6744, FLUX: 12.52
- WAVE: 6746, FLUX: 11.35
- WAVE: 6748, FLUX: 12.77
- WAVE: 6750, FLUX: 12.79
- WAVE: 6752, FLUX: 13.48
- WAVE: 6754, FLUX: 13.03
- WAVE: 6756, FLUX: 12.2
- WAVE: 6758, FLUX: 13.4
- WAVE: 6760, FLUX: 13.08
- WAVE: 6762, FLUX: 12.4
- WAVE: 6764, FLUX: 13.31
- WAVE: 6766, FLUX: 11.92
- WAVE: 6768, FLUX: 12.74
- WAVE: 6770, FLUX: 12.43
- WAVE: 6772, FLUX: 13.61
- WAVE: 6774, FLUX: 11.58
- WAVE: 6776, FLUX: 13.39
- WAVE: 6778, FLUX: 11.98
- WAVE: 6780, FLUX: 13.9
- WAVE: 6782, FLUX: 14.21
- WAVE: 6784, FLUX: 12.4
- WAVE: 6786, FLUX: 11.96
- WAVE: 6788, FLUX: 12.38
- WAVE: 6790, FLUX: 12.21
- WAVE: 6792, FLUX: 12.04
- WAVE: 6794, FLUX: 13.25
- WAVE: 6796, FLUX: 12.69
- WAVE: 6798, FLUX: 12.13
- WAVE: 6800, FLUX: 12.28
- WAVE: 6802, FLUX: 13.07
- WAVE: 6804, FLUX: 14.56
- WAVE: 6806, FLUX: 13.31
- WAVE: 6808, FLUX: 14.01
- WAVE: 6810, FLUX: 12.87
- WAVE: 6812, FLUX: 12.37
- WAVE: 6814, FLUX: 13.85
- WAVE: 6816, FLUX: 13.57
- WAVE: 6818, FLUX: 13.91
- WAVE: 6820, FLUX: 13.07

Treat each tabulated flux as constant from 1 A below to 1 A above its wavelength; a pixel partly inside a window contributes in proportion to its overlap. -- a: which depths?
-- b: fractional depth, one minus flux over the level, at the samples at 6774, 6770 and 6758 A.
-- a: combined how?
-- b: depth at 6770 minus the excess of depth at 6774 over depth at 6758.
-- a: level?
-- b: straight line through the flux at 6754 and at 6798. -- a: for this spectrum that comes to -0.10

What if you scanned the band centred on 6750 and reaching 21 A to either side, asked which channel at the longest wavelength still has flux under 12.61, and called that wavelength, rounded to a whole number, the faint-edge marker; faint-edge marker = 6770 A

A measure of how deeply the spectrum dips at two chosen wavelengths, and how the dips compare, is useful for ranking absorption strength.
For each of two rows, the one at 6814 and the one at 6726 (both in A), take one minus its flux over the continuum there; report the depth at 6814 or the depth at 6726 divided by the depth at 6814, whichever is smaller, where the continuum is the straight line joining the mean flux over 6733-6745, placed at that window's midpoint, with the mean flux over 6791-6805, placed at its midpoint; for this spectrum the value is -1.07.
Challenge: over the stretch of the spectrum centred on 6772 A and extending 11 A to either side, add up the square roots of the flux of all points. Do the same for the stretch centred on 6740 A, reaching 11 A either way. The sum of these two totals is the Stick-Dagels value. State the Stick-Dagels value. 78.7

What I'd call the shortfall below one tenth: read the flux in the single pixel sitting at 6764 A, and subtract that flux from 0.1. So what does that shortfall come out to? -13.21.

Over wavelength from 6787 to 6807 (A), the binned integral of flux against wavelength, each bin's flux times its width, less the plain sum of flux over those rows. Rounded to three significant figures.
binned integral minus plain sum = 128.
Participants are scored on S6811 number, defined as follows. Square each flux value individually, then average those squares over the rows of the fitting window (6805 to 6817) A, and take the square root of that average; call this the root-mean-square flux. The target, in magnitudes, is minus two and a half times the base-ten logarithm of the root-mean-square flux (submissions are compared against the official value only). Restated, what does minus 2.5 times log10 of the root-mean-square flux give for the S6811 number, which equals -2.81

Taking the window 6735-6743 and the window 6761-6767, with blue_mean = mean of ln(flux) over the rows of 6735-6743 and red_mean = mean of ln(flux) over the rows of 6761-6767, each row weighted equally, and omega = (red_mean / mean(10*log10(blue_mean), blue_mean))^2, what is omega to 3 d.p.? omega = 0.584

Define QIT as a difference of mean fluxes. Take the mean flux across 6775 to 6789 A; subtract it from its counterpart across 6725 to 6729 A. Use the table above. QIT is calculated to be -0.28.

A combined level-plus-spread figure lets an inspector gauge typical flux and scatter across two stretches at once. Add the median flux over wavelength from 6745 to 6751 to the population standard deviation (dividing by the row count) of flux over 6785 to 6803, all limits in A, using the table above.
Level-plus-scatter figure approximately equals 13.20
